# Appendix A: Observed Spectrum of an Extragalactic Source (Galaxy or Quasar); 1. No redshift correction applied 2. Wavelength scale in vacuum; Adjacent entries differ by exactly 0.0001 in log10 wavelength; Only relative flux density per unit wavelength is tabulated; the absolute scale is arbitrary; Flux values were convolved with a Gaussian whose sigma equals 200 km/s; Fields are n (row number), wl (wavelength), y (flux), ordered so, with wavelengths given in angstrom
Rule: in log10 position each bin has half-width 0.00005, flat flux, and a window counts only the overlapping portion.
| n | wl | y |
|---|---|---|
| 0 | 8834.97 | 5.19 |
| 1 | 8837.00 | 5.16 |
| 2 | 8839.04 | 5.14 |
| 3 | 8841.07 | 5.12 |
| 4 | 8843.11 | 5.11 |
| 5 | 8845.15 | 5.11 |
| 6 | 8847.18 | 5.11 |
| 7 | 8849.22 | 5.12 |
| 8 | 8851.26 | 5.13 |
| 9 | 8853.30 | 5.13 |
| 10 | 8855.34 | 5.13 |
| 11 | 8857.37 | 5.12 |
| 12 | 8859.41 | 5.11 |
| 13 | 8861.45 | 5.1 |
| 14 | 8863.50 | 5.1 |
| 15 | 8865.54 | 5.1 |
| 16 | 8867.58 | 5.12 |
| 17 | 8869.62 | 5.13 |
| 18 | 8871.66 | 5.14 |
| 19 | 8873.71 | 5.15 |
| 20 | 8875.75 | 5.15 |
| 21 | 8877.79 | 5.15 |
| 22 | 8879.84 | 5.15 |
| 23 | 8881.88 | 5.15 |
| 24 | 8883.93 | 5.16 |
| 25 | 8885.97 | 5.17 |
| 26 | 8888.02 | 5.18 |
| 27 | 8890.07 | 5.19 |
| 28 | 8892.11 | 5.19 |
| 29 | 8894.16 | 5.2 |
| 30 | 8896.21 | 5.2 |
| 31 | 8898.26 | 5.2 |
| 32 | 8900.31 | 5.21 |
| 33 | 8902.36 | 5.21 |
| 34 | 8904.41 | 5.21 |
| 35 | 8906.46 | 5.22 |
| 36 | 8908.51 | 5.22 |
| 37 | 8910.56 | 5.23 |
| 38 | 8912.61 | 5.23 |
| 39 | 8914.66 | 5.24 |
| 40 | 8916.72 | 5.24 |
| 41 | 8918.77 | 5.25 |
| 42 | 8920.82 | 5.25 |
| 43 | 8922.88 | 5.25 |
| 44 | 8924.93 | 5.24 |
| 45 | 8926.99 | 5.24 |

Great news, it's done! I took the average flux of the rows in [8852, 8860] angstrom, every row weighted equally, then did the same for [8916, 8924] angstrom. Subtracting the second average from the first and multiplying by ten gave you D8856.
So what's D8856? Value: -1.25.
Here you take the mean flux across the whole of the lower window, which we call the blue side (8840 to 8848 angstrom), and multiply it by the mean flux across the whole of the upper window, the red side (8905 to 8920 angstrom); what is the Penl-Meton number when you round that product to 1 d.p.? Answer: 26.8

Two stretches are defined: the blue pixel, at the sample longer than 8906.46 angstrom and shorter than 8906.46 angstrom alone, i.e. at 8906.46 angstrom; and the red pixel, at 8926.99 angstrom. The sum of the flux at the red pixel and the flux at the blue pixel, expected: 10.5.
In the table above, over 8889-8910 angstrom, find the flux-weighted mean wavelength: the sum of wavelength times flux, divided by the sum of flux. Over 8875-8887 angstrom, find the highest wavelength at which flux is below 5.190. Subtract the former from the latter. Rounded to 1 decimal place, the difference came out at -13.3 angstrom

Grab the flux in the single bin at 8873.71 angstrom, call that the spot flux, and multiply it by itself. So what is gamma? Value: 26.5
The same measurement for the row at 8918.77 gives 27.6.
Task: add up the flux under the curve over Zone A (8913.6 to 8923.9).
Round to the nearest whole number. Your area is 54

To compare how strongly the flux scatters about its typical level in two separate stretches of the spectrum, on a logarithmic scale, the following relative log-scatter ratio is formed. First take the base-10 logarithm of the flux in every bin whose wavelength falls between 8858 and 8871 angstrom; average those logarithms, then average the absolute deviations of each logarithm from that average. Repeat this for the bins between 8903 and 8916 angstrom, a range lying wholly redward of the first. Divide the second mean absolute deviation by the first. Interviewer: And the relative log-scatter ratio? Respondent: 0.82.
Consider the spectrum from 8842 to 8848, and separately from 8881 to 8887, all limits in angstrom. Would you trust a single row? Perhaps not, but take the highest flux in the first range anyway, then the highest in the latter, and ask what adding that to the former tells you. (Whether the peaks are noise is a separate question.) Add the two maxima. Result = 10.3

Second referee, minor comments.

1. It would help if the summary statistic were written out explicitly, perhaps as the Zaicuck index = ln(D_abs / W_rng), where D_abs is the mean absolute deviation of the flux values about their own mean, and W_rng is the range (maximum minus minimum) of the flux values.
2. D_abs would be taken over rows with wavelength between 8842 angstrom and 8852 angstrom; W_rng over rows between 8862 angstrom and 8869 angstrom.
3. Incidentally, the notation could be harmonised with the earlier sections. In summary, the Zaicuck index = -1.0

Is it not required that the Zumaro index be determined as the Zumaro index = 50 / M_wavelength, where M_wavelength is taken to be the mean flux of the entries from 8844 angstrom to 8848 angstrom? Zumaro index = 9.78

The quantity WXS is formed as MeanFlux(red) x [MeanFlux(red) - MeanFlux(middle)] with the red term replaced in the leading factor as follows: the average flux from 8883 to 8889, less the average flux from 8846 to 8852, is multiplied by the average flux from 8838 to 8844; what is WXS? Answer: 0.26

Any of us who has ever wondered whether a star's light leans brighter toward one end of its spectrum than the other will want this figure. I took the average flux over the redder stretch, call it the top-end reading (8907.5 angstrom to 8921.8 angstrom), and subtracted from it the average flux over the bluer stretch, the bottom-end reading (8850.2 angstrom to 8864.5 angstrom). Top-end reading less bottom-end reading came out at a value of 0.12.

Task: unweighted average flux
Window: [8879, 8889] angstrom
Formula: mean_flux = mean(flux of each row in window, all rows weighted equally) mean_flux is 5.16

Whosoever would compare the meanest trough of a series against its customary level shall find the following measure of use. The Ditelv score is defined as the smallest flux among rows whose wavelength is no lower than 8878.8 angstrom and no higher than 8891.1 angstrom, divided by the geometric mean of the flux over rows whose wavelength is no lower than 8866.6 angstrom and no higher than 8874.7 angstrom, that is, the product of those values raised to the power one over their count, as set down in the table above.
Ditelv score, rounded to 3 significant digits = 1.00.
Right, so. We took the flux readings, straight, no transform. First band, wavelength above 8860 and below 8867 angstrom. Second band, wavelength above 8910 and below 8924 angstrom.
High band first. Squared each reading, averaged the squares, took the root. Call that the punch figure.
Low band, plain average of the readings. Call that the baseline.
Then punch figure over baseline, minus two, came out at -0.972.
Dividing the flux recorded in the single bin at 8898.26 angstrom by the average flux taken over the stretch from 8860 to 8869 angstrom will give 1.02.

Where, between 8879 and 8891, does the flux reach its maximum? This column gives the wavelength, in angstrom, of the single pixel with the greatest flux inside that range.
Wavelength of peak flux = 8890.07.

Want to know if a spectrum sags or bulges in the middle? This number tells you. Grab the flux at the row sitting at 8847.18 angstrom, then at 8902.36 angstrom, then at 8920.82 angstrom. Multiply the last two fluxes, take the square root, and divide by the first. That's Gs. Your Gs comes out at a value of 1.02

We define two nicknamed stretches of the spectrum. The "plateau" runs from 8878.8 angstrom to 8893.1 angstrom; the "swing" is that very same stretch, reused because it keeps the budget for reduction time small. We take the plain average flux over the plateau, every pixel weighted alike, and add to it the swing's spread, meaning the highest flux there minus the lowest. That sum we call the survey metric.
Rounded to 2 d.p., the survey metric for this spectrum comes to 5.21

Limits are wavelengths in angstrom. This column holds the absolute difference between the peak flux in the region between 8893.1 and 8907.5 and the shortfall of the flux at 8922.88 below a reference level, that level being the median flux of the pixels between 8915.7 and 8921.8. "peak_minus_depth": 5.22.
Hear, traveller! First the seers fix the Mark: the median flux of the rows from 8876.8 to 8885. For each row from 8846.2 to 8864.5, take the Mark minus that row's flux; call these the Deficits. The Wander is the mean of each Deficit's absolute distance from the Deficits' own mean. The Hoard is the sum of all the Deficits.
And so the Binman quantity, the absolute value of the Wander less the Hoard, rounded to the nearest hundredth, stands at 0.29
